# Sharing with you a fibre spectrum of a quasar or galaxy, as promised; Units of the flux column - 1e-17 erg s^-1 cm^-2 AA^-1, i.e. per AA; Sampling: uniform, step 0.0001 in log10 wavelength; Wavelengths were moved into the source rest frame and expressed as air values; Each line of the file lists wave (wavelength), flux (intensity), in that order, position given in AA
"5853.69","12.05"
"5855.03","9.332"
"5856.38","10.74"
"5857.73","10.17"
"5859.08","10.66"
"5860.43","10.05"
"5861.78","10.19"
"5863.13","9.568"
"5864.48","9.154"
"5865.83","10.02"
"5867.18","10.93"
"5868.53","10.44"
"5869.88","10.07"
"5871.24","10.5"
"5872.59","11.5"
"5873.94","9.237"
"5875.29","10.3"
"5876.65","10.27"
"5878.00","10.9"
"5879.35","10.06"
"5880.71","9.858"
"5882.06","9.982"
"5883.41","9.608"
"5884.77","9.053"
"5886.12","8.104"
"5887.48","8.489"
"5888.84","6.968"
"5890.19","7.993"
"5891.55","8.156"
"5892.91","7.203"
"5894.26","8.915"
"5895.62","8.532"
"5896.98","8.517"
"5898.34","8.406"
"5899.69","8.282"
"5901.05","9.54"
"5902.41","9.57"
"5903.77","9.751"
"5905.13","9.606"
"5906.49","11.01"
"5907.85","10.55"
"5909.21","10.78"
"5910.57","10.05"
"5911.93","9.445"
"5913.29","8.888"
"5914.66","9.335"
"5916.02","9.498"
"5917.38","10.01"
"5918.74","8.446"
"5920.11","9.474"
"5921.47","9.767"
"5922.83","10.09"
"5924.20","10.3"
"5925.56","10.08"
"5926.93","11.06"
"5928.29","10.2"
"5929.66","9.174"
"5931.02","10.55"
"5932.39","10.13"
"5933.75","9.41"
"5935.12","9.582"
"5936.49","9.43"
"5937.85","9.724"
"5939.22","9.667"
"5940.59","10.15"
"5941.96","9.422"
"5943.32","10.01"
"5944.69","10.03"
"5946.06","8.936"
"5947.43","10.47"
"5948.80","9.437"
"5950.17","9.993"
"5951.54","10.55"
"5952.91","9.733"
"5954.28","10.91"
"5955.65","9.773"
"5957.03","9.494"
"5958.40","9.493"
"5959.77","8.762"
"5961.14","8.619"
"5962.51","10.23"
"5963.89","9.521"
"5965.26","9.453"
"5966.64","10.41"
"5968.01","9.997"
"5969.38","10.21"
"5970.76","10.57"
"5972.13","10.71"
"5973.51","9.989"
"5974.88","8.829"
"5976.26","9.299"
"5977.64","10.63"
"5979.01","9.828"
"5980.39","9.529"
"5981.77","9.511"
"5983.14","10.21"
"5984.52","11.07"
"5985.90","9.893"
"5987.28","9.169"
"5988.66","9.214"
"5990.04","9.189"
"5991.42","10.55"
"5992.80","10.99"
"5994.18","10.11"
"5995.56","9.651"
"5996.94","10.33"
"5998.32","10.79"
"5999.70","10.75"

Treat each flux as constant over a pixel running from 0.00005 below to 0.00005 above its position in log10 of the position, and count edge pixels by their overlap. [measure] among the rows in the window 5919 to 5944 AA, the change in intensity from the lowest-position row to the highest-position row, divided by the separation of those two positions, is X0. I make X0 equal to 0.023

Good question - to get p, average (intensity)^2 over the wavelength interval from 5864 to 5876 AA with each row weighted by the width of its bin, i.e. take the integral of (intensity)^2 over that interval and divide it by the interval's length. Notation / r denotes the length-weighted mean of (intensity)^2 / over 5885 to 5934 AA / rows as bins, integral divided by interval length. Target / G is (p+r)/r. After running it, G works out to 2.20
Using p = 106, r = 88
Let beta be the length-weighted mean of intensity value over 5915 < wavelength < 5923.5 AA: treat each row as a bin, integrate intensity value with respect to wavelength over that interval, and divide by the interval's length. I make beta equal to 9.5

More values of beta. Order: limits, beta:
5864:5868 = 10.1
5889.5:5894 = 7.9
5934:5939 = 9.6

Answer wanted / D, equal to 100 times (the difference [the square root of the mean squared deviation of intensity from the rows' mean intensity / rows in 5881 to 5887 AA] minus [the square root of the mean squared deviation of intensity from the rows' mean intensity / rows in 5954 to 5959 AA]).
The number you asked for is 12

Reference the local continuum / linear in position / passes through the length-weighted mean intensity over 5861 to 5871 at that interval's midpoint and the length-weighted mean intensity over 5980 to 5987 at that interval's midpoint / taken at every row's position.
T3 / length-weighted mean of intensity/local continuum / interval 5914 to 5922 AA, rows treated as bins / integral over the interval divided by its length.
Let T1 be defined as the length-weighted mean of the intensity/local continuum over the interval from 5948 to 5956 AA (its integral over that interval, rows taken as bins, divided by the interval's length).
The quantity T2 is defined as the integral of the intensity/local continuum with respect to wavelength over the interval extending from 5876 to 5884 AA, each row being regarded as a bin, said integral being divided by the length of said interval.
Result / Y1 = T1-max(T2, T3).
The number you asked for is -0.001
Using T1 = 1.01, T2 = 1.01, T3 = 0.94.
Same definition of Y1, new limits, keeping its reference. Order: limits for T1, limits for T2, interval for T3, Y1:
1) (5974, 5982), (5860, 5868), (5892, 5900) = -0.032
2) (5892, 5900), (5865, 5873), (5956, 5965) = -0.218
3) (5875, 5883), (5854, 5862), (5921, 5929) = -0.007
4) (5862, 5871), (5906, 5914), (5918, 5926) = -0.006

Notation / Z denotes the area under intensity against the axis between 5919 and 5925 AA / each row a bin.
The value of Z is 58.8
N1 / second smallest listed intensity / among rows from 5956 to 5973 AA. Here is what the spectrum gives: 8.762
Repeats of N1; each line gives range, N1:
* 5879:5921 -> 7.203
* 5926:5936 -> 9.41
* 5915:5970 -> 8.619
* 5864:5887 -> 9.053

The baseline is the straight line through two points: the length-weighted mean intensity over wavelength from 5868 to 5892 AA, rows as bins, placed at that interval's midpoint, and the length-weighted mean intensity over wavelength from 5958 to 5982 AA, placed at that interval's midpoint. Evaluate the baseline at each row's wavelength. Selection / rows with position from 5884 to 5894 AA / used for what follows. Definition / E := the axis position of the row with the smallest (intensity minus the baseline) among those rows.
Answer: 5888.84 AA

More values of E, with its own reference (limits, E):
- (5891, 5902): 5892.91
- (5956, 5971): 5961.14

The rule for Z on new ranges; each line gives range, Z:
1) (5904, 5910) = 62.5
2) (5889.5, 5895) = 44.4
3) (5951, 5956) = 51.3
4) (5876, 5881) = 51.5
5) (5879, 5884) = 49.4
